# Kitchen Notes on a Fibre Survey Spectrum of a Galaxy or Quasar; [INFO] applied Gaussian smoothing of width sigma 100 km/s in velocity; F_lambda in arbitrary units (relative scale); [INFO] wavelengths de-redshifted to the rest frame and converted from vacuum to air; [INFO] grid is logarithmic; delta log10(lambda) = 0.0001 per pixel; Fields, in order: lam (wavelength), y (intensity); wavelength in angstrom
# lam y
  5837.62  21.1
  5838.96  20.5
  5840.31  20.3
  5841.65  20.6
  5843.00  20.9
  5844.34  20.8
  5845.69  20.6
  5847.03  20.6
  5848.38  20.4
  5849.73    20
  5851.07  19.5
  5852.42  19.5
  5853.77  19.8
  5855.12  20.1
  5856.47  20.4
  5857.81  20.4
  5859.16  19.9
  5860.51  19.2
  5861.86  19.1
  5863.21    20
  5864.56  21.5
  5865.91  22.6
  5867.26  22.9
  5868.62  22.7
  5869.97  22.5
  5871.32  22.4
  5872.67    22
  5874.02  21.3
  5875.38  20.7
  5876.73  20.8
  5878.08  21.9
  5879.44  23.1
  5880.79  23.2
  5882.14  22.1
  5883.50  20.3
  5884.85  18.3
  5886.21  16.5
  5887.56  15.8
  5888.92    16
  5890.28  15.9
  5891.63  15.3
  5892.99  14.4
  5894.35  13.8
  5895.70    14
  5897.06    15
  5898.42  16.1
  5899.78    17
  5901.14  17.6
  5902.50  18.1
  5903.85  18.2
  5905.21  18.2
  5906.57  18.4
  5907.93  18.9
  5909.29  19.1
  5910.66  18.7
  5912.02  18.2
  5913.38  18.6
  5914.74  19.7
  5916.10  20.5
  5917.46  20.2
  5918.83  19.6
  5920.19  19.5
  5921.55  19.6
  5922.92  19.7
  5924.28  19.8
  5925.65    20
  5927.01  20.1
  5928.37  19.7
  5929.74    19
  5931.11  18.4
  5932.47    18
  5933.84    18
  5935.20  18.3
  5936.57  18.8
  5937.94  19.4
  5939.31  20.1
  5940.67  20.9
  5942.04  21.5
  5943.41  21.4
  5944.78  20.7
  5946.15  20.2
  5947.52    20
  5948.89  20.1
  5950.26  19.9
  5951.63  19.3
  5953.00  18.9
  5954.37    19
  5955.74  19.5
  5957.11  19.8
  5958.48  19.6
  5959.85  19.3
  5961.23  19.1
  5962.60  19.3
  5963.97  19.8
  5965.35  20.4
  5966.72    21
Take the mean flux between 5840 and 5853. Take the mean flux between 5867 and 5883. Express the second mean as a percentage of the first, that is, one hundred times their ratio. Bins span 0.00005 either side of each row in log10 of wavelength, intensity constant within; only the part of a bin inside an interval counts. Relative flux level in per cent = 109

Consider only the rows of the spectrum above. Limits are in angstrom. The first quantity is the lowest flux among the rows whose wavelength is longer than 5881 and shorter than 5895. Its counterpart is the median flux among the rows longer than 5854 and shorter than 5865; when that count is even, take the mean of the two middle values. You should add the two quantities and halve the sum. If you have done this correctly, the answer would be 16.9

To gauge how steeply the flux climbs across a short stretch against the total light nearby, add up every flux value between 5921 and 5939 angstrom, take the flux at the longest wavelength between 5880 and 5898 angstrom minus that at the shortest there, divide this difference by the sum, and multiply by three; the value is -0.10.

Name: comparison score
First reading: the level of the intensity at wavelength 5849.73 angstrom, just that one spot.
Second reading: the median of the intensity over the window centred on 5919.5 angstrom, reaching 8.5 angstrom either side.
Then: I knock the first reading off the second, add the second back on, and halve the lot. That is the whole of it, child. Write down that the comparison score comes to 9.7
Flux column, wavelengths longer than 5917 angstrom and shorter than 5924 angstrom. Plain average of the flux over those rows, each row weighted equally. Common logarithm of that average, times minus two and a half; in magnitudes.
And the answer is -3.24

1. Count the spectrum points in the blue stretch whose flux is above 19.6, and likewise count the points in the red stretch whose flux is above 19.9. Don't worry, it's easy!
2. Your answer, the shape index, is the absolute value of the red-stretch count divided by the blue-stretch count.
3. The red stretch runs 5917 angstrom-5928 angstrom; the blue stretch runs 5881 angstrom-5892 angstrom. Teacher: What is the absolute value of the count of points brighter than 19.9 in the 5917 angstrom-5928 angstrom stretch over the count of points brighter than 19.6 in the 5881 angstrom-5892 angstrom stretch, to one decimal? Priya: 1.5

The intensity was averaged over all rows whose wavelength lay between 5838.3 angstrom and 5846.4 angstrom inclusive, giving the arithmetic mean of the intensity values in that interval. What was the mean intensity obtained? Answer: 20.6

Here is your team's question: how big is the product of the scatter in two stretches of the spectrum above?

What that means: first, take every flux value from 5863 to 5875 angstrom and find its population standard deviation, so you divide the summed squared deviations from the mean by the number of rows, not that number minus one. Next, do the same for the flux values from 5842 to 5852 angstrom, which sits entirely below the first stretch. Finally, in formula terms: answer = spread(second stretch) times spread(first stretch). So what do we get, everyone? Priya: 0.40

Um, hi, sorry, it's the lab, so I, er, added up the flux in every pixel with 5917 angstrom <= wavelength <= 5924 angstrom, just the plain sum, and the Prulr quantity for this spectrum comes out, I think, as 99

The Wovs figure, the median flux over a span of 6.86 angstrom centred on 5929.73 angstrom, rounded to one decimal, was 19.0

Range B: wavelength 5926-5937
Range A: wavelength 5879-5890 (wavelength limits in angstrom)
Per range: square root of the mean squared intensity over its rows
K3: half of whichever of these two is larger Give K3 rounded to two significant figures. 9.8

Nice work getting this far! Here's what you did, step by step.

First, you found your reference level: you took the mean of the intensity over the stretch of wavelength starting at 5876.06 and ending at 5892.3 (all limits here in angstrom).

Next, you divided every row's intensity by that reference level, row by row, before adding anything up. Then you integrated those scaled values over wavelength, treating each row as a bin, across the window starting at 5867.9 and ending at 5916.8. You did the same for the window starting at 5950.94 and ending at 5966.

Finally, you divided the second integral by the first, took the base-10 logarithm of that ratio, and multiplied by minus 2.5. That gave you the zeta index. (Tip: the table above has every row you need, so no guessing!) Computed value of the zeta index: 1.2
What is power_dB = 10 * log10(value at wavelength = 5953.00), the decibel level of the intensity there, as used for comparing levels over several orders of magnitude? 12.8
